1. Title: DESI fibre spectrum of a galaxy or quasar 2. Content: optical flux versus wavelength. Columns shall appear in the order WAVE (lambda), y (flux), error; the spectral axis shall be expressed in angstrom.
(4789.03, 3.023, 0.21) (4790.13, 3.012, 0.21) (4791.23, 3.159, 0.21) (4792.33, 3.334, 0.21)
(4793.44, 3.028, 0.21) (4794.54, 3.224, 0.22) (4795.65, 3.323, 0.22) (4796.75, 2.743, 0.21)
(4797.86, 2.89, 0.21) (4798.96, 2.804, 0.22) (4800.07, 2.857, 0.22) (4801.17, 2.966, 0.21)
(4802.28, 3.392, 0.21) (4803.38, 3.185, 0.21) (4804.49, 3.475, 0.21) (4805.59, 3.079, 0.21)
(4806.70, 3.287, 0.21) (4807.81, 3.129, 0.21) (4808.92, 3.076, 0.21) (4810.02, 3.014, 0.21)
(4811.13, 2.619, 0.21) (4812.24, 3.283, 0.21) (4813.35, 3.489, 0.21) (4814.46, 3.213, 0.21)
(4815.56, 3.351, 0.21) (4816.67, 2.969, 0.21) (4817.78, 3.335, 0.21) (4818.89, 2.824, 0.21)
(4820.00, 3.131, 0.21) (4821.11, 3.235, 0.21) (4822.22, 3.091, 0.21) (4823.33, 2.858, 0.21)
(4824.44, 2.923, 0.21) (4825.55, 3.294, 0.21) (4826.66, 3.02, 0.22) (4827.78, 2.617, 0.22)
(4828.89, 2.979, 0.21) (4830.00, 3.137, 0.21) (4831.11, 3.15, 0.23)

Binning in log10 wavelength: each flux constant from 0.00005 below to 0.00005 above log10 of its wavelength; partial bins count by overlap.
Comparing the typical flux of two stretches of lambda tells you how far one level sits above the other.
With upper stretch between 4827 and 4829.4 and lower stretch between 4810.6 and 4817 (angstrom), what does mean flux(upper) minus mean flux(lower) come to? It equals -0.36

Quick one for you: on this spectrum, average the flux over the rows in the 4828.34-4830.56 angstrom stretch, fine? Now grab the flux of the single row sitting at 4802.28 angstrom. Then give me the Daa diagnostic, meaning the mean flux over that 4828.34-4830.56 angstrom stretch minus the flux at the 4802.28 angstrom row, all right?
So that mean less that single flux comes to -0.33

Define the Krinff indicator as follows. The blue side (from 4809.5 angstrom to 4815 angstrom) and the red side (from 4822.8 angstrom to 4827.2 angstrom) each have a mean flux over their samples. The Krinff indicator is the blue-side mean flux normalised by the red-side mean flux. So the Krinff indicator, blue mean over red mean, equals 1.03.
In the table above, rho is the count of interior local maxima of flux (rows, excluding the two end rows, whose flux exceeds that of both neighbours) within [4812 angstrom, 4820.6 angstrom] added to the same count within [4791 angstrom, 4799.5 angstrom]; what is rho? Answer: 6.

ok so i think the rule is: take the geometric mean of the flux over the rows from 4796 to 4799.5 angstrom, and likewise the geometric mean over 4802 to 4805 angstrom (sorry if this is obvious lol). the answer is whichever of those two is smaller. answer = 2.812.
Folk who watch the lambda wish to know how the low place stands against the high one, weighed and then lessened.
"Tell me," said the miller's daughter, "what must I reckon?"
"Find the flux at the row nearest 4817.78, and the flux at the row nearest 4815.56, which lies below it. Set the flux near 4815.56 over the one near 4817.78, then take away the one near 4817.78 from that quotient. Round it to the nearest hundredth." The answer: -2.33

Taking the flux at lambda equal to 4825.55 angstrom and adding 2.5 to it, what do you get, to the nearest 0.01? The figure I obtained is 5.79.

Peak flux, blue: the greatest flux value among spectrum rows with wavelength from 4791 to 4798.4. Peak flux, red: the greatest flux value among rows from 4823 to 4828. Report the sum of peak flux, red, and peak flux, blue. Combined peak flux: 6.63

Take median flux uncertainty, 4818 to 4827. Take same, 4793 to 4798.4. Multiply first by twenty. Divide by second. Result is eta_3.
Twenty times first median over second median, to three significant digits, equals 20.0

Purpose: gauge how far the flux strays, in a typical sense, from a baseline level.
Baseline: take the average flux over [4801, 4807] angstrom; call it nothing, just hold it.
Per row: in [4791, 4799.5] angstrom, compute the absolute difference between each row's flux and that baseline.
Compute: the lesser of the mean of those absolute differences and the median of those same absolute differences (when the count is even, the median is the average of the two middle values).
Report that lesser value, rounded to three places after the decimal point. 0.153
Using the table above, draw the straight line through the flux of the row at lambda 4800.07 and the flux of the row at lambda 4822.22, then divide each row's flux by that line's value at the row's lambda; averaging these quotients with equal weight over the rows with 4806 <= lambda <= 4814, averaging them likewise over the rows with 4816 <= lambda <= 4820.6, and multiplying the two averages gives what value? 1.06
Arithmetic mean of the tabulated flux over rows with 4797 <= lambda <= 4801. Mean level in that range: 2.85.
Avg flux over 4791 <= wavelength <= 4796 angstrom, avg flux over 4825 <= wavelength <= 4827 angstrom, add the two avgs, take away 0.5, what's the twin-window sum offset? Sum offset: 5.9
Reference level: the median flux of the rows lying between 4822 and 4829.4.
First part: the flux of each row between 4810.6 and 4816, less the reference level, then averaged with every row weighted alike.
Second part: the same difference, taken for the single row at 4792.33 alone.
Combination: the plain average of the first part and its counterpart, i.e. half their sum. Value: 0.28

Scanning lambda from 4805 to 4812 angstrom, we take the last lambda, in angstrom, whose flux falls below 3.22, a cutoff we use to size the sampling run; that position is 4811.13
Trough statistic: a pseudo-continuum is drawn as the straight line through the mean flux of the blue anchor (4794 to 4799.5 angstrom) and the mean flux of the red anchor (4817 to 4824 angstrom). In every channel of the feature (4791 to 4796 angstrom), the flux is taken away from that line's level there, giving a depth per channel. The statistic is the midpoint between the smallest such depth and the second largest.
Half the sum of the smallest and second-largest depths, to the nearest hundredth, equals -0.27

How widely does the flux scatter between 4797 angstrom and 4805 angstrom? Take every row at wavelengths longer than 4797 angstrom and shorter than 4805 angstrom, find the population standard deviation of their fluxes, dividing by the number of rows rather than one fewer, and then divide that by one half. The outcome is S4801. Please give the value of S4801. 0.50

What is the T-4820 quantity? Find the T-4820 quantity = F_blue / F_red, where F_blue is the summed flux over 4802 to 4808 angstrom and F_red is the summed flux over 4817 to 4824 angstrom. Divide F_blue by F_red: 1.06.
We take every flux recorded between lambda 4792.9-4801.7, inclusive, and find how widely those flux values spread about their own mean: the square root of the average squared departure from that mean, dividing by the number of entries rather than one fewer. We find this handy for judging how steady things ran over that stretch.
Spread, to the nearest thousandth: 0.190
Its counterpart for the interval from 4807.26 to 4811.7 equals 0.201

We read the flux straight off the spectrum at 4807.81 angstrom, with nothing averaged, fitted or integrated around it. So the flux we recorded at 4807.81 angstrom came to 3.129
